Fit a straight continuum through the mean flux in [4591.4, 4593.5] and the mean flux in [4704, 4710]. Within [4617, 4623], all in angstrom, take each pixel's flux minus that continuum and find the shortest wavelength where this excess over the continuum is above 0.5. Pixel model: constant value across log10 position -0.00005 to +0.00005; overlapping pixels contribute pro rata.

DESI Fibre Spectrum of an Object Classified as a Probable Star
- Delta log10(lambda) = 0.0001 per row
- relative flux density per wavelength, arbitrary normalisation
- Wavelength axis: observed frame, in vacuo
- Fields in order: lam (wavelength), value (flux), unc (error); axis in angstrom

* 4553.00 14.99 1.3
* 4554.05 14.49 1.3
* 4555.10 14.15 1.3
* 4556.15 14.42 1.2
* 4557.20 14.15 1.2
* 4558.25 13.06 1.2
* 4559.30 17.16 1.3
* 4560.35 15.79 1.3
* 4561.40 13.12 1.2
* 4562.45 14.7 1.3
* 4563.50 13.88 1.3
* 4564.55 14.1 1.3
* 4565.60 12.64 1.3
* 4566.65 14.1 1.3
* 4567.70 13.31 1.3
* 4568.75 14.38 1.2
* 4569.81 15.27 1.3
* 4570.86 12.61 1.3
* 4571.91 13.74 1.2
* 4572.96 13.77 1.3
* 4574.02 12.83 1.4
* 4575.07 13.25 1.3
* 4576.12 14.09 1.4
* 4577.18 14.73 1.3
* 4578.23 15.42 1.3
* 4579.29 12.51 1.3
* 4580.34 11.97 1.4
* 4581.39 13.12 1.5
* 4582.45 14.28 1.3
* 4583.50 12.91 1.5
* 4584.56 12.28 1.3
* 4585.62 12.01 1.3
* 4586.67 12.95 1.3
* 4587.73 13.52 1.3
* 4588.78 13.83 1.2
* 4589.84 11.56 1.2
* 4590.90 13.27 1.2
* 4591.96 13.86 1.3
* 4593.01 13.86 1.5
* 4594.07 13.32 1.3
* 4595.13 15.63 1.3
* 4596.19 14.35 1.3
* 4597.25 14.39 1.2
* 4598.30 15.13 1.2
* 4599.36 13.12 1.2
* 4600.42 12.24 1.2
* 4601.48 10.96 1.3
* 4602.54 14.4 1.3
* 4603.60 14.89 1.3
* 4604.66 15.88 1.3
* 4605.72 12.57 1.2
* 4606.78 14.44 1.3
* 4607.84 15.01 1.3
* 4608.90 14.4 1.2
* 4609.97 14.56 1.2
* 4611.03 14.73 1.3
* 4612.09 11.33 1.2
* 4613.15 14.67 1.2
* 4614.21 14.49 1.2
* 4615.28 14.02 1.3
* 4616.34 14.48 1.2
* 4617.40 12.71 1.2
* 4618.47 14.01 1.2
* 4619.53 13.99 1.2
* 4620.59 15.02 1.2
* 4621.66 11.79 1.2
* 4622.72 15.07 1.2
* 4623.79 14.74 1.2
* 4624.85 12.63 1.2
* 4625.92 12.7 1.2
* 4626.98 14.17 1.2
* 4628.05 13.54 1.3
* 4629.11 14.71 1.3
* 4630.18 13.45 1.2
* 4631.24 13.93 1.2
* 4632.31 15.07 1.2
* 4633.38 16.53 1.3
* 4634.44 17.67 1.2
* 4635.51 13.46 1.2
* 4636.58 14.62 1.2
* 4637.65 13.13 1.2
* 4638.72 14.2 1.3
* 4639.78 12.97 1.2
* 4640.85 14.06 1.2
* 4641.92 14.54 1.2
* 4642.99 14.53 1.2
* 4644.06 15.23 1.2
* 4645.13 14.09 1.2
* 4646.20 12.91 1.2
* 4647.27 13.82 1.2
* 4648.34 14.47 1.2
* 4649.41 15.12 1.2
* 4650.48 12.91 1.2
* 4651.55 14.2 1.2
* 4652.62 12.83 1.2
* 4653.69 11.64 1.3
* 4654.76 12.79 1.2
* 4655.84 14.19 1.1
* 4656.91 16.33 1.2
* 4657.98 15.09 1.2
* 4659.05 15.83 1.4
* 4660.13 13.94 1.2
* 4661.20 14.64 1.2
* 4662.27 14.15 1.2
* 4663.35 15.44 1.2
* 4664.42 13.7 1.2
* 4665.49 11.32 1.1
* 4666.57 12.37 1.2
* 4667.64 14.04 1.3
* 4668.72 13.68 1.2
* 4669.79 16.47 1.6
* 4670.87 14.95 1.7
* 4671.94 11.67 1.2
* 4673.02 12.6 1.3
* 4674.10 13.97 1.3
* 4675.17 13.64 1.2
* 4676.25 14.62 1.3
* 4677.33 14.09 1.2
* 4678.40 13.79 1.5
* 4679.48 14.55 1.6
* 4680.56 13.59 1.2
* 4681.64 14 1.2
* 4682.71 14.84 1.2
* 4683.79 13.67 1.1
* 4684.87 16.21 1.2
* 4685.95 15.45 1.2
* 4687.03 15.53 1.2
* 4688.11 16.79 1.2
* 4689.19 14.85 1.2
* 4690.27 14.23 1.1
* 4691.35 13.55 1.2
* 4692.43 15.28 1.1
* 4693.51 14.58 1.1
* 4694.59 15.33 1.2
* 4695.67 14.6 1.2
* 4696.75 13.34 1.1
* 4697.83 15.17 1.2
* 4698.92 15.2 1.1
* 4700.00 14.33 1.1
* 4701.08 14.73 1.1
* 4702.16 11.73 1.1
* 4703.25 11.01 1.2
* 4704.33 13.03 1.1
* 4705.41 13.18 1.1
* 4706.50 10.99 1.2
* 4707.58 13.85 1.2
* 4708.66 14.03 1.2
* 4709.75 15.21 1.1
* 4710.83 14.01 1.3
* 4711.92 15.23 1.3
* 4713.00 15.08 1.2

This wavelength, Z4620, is 4620.59 angstrom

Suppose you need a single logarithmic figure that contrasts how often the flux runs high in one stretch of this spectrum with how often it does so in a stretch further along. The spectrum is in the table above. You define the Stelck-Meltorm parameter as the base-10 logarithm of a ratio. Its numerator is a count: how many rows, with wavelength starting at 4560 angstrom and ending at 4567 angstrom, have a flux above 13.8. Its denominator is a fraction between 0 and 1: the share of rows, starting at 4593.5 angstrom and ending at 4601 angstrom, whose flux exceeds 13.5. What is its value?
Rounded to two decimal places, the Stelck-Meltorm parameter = 0.94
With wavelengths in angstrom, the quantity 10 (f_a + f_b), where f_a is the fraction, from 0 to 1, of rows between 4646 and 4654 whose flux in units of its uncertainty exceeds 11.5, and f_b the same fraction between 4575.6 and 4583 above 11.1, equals 7.9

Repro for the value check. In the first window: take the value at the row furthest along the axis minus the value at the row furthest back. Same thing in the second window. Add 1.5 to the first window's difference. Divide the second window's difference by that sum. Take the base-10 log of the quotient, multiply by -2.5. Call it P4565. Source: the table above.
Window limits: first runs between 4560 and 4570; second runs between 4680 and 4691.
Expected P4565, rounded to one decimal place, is 0.5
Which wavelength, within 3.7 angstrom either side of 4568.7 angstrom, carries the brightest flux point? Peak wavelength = 4569.81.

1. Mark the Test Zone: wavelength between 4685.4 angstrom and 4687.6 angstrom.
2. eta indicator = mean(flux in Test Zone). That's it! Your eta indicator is 15.5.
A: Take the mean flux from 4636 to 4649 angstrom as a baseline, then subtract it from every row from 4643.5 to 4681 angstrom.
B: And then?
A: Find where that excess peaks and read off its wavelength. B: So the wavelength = 4669.79 angstrom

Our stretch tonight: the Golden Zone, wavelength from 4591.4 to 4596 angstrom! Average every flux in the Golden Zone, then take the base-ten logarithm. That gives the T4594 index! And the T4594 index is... 1.15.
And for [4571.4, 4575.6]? 1.13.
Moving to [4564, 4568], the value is 1.13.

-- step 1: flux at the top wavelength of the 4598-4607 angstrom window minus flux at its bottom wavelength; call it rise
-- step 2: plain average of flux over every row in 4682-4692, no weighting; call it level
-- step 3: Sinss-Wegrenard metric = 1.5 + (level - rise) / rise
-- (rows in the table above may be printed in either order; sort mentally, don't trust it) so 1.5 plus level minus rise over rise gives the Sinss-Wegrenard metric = -21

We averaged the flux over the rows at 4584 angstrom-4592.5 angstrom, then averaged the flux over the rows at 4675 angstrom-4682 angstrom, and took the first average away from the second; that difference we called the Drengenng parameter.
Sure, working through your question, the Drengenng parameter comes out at 1.1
